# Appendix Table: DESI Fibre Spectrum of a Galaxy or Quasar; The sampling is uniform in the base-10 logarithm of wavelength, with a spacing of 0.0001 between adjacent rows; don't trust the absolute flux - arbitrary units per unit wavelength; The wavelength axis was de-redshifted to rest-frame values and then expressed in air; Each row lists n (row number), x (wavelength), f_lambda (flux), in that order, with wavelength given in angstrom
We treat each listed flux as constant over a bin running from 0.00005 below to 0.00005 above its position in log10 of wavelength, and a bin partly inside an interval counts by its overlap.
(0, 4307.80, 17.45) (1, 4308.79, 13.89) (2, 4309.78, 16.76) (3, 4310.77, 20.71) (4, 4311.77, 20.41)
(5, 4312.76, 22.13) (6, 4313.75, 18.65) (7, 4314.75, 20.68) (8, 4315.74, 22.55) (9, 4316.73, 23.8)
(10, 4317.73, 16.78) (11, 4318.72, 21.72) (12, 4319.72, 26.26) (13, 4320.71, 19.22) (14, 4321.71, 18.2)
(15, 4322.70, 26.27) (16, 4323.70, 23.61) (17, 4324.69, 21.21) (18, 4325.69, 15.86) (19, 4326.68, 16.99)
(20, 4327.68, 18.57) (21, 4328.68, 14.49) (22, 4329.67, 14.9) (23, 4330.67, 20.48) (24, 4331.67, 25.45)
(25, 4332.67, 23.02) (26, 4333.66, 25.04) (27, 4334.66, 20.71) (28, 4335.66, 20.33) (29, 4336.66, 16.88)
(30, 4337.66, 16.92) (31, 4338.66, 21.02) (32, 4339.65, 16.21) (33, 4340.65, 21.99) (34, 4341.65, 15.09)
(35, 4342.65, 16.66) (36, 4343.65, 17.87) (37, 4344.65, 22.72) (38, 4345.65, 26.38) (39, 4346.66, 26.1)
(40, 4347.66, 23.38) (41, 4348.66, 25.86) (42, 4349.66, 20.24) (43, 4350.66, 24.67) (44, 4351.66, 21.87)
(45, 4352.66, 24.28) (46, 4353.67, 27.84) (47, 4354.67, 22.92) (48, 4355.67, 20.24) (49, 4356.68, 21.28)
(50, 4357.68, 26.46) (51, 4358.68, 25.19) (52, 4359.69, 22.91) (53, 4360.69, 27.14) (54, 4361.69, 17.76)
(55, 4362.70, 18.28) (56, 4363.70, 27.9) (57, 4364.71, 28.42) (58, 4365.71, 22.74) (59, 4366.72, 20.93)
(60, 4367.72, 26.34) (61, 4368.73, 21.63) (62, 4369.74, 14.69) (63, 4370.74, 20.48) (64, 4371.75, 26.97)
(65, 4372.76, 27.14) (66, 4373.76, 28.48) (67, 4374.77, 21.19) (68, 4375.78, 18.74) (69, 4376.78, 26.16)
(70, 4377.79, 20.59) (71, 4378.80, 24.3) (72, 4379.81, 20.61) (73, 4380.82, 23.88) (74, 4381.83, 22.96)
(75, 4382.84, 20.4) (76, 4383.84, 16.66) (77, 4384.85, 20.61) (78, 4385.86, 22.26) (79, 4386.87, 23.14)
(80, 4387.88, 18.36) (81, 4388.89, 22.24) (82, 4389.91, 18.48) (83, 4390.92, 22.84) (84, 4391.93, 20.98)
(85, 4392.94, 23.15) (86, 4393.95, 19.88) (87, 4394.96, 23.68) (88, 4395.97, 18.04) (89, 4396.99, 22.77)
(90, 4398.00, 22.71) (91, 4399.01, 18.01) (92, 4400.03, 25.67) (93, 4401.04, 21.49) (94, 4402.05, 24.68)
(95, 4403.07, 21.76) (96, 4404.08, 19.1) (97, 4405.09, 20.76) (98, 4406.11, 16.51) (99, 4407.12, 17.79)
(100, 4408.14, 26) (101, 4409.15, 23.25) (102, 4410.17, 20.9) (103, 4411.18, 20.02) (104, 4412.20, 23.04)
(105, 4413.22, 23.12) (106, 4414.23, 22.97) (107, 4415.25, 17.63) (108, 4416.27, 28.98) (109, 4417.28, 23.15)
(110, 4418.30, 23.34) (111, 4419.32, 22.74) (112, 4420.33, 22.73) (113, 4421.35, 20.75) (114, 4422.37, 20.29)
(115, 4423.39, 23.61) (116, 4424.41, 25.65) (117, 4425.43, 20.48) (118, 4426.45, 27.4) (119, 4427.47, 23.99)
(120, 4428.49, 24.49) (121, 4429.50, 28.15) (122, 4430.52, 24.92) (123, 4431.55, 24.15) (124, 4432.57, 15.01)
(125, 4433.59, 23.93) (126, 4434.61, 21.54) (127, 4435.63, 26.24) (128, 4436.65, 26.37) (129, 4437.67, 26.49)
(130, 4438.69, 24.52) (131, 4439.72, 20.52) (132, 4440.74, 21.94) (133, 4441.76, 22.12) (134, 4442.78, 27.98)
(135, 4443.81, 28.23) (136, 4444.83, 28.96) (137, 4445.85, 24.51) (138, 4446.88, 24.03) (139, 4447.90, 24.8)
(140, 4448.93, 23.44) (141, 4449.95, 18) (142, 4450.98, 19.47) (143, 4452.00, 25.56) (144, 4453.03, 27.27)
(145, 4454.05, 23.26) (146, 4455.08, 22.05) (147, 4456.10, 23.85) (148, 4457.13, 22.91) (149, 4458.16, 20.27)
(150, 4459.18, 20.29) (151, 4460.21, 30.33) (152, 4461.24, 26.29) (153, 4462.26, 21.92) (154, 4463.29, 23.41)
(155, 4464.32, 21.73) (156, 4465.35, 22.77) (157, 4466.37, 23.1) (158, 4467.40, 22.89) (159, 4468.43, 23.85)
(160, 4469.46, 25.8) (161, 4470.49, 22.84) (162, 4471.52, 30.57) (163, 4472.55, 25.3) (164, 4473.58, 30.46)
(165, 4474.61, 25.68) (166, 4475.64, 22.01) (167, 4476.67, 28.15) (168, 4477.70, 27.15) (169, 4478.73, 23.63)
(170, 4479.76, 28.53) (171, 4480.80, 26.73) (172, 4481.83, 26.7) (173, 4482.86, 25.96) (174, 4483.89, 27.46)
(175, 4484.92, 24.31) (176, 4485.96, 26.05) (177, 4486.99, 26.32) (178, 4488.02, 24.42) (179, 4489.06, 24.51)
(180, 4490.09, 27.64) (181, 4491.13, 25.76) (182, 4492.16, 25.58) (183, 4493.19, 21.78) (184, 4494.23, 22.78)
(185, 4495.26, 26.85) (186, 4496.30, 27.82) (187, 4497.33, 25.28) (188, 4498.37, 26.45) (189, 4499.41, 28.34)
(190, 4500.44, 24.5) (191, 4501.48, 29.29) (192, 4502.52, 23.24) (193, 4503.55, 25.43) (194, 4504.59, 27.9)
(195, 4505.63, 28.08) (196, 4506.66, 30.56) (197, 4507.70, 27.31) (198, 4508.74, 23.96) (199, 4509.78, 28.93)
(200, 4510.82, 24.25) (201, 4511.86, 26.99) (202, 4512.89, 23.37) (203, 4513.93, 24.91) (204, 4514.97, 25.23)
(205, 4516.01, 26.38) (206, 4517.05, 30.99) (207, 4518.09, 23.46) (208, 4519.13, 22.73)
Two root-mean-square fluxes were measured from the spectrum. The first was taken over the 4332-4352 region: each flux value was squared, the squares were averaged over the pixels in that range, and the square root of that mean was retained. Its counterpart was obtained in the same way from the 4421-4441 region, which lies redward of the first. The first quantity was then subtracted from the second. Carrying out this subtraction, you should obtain 2.3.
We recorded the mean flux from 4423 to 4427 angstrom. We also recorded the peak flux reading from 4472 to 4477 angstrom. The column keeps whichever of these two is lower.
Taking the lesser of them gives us 24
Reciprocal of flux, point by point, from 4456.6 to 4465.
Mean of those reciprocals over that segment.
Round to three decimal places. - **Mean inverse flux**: 0.043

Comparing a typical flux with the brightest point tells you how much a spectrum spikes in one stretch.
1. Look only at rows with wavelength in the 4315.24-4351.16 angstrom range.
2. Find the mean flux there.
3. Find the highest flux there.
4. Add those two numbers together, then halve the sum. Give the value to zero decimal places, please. 24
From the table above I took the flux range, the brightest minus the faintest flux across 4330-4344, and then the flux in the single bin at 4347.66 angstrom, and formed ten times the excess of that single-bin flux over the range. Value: 130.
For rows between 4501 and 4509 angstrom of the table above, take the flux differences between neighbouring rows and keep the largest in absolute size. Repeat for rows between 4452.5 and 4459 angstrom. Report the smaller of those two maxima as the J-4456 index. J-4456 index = 4.0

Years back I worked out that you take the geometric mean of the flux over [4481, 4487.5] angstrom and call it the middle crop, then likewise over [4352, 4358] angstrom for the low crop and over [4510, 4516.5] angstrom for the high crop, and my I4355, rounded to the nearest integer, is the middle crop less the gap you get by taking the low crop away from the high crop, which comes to 25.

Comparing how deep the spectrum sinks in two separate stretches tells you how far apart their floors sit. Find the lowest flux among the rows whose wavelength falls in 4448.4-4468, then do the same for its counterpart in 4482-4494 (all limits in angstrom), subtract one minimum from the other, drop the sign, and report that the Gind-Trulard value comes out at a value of 3.78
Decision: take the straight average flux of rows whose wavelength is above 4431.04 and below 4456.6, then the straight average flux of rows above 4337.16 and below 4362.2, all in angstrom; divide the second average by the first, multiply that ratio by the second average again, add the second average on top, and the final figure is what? 42.7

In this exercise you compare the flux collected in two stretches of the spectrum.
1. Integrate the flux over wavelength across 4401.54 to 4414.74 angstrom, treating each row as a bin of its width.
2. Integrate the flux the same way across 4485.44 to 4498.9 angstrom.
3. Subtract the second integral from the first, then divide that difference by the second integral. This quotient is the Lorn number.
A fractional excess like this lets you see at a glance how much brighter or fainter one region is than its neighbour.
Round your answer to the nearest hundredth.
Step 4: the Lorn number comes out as -0.17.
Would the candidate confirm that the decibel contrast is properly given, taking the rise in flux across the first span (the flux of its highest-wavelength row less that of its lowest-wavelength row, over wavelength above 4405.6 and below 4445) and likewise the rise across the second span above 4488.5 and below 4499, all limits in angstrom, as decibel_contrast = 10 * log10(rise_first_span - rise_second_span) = 10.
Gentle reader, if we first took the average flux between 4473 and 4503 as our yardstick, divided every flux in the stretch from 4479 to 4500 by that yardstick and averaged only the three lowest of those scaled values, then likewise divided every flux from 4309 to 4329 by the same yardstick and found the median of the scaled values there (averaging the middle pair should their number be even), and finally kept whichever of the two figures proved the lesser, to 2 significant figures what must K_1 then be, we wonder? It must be 0.79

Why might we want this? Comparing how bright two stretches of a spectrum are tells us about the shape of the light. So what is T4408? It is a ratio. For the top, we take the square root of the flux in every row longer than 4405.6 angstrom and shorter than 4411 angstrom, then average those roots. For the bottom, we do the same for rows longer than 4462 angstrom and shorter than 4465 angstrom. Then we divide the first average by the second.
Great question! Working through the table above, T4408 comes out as 0.96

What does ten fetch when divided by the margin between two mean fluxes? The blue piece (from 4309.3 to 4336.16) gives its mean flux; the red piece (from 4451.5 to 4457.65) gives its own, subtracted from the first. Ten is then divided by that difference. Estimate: -2.8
